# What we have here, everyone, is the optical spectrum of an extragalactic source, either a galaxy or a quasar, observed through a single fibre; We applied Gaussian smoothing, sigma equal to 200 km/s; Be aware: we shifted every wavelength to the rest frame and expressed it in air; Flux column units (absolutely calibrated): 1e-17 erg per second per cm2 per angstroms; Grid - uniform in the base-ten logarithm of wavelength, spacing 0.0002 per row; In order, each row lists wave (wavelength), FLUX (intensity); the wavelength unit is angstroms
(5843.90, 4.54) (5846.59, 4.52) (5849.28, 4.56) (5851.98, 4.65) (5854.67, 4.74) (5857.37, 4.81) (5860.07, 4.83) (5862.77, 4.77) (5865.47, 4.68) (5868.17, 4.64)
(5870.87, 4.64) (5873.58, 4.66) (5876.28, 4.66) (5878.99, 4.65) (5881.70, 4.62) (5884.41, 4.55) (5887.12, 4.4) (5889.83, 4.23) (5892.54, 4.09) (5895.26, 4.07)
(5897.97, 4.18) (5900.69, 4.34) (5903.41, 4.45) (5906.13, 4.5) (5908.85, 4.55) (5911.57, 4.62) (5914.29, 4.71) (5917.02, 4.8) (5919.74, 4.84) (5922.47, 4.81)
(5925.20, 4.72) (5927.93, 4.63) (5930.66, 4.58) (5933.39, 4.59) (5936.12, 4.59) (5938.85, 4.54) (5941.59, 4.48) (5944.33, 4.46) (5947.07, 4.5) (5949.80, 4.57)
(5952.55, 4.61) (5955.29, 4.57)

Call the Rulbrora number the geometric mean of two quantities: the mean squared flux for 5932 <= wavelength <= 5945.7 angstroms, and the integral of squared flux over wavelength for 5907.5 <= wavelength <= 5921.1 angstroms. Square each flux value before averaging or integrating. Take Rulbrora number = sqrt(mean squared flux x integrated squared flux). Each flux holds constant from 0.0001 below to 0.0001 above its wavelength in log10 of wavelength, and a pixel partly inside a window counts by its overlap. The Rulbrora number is 78.7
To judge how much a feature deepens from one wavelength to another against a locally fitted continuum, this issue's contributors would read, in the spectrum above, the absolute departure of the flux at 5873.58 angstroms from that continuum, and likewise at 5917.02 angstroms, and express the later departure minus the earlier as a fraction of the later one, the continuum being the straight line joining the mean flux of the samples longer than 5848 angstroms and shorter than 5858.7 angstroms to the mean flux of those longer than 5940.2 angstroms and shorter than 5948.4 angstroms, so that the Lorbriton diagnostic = 0.9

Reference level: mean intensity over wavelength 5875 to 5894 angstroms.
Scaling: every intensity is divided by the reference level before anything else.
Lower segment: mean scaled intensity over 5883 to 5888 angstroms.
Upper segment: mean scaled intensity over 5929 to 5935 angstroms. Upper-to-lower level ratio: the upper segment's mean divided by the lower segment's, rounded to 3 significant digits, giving 1.02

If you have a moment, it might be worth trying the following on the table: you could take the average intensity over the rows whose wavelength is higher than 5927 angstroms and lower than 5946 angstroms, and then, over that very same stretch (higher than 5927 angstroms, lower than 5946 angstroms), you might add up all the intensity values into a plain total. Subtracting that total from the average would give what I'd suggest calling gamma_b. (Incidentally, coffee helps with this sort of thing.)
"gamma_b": -27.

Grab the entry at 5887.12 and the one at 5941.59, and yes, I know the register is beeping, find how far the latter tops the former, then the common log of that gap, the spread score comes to -1.1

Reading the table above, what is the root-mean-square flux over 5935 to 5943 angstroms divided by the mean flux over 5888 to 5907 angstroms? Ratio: 1.064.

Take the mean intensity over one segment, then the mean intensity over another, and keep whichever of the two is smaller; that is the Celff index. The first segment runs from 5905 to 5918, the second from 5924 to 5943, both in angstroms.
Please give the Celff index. 4.59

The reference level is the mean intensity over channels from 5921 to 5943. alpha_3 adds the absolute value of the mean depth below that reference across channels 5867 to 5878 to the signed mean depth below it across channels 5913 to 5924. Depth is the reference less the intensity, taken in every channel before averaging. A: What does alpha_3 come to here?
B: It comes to -0.14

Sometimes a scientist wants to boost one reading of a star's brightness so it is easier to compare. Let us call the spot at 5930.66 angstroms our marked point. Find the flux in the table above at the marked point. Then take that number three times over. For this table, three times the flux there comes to 13.7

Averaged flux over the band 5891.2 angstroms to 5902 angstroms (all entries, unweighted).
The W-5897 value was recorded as 4.17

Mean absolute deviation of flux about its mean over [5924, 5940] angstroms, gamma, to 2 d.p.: 0.04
